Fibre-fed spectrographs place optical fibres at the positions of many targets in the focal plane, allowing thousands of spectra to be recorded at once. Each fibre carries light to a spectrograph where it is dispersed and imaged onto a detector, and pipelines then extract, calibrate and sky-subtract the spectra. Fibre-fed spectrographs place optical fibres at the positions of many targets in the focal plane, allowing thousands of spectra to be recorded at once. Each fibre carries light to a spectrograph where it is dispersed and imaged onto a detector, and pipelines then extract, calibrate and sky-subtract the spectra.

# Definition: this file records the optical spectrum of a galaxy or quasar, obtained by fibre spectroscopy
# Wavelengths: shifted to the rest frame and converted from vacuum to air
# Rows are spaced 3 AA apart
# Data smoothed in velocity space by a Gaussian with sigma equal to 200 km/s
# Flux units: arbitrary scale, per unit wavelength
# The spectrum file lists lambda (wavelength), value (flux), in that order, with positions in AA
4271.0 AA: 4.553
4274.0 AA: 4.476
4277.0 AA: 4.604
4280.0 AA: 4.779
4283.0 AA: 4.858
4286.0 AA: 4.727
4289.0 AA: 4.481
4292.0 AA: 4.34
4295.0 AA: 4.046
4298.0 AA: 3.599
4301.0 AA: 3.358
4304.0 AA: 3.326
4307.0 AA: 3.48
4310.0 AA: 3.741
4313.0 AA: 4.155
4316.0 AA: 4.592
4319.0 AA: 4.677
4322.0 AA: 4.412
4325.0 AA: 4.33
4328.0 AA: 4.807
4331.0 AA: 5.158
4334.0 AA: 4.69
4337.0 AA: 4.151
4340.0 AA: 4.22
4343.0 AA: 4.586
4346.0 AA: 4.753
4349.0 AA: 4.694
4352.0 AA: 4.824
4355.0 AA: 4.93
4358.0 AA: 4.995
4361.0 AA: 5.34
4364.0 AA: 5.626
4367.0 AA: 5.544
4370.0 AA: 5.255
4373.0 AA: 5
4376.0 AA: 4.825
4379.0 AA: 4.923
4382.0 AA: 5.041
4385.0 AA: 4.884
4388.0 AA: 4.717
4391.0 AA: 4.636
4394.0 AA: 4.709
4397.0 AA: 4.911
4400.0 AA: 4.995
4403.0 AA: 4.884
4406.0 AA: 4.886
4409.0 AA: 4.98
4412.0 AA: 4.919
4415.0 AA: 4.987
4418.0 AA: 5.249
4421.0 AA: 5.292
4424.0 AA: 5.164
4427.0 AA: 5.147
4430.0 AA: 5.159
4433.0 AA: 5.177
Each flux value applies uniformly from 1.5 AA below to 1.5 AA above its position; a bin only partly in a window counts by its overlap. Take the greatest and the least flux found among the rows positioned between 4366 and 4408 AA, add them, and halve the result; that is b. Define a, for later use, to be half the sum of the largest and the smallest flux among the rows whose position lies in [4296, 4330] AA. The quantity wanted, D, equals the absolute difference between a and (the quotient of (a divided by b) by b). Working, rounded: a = 4.1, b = 5.09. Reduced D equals 3.91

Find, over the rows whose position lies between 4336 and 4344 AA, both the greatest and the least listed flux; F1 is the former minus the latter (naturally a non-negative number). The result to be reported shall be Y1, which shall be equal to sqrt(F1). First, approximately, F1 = 0.4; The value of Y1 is 0.66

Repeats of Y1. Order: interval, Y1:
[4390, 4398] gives 0.52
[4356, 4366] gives 0.79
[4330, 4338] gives 1.00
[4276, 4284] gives 0.50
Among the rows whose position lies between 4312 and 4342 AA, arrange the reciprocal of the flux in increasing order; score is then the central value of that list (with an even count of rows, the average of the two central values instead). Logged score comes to 0.222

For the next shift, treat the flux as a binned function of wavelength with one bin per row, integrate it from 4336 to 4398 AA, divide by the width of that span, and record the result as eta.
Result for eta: 4.89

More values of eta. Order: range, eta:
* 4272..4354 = 4.37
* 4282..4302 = 4.21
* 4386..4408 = 4.82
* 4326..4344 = 4.59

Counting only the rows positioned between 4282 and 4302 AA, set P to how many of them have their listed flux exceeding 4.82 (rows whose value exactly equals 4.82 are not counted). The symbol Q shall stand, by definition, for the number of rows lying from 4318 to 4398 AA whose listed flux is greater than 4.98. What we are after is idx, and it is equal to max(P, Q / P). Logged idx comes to 8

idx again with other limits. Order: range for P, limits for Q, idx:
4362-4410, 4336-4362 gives 13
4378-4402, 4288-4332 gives 5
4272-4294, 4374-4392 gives 1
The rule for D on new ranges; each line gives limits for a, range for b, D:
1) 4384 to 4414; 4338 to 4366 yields 4.62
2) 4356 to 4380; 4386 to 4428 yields 5.01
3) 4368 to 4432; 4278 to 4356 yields 4.69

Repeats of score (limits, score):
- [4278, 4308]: 0.239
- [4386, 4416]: 0.204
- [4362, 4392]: 0.202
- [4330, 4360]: 0.212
